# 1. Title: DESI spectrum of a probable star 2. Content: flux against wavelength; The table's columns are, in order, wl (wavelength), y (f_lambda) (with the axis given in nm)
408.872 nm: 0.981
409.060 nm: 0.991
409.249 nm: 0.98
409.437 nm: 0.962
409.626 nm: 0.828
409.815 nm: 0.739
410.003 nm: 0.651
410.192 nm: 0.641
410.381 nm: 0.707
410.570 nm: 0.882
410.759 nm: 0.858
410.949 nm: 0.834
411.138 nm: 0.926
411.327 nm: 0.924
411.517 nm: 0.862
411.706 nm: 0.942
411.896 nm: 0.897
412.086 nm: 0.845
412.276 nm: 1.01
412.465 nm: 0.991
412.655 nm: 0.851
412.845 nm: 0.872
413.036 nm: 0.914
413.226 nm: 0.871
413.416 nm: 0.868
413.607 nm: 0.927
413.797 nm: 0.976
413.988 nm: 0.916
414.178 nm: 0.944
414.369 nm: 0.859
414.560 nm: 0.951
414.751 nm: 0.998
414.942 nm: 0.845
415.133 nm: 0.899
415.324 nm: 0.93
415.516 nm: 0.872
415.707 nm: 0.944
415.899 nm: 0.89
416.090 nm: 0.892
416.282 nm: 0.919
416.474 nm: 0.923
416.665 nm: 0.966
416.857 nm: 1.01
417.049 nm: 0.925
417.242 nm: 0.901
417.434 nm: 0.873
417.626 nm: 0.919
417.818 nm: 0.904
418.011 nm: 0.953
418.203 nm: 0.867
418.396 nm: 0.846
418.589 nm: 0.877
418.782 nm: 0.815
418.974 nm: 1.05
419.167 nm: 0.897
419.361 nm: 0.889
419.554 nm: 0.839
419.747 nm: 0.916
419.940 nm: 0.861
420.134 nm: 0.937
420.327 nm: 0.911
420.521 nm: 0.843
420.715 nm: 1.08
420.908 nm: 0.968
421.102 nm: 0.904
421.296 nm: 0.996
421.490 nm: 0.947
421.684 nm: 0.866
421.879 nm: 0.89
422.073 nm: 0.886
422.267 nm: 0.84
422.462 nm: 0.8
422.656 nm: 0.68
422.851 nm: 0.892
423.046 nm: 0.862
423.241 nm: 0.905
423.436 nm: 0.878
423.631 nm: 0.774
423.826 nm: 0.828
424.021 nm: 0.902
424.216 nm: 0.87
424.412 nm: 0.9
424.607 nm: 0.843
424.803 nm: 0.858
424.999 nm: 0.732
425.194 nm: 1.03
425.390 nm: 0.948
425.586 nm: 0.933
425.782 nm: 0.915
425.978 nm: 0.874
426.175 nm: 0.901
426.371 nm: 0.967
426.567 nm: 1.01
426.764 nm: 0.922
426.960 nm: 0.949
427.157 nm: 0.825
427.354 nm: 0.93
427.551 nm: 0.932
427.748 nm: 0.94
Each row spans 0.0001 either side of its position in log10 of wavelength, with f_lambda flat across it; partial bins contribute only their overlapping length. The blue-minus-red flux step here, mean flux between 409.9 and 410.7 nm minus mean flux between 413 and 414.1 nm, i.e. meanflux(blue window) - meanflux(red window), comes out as -0.19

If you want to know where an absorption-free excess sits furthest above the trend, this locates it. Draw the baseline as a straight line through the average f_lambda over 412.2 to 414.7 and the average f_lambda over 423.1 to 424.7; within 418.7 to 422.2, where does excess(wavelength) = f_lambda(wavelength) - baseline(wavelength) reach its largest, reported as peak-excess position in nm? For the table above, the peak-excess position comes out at 420.715 nm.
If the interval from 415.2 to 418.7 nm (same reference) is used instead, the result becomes 416.857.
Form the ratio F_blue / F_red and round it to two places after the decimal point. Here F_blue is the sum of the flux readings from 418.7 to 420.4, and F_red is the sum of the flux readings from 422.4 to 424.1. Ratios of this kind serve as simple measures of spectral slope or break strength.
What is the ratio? 1.08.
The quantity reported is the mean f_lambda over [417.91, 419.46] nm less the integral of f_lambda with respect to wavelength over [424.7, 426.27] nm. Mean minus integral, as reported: -0.51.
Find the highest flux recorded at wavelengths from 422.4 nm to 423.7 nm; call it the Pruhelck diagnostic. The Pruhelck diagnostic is 0.905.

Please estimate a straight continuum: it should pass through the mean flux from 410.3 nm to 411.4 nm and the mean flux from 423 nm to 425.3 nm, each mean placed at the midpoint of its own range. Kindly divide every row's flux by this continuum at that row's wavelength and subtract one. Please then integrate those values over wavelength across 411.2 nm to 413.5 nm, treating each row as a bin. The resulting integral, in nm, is 0.13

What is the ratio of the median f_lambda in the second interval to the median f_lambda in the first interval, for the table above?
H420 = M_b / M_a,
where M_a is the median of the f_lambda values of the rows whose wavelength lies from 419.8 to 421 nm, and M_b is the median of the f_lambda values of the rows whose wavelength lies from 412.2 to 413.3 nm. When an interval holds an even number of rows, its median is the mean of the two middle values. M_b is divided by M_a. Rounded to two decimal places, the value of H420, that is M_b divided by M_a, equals 0.97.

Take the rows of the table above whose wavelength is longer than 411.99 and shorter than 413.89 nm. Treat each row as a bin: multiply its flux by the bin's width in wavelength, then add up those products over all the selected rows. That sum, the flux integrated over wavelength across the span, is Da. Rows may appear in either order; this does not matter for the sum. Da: 1.7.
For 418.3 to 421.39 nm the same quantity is 2.8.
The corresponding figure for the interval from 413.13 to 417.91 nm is 4.4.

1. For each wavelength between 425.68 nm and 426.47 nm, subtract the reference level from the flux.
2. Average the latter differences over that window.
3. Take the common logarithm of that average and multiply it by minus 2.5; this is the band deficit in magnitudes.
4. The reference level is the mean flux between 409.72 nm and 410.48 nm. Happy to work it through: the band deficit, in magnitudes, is 1.60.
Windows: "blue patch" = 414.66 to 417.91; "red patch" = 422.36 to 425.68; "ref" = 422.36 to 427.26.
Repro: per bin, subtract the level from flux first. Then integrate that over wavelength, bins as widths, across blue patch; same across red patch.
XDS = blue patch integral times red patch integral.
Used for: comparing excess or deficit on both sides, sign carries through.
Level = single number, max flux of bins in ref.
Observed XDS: 0.20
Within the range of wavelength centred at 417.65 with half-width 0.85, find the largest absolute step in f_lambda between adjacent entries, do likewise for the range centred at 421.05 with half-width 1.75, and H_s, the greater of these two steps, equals 0.237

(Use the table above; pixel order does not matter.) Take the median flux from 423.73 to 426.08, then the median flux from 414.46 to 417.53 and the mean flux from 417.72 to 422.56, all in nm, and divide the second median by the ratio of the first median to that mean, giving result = 0.94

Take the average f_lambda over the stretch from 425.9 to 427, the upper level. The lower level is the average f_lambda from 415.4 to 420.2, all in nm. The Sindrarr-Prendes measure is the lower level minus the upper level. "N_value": -0.03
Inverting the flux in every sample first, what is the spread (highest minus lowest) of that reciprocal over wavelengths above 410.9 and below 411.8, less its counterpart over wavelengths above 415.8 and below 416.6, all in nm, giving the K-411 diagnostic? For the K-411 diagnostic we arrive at 0.10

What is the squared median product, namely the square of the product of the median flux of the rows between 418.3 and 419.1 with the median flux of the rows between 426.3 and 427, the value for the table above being 0.68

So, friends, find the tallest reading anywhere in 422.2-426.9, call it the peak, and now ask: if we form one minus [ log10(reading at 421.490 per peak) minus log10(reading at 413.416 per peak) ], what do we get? 0.96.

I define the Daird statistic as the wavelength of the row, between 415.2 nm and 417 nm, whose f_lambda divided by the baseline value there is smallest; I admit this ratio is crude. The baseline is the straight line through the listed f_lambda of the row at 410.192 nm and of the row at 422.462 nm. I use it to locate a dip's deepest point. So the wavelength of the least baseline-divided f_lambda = 415.516 nm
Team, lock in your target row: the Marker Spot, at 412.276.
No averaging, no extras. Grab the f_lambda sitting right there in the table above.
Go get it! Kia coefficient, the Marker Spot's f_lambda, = 1.01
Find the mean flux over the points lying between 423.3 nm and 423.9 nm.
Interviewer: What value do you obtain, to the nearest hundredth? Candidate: 0.83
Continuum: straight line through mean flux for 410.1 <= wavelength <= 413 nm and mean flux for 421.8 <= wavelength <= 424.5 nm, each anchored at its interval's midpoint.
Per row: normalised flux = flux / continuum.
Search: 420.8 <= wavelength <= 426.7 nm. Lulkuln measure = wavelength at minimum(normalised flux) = 422.656 nm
